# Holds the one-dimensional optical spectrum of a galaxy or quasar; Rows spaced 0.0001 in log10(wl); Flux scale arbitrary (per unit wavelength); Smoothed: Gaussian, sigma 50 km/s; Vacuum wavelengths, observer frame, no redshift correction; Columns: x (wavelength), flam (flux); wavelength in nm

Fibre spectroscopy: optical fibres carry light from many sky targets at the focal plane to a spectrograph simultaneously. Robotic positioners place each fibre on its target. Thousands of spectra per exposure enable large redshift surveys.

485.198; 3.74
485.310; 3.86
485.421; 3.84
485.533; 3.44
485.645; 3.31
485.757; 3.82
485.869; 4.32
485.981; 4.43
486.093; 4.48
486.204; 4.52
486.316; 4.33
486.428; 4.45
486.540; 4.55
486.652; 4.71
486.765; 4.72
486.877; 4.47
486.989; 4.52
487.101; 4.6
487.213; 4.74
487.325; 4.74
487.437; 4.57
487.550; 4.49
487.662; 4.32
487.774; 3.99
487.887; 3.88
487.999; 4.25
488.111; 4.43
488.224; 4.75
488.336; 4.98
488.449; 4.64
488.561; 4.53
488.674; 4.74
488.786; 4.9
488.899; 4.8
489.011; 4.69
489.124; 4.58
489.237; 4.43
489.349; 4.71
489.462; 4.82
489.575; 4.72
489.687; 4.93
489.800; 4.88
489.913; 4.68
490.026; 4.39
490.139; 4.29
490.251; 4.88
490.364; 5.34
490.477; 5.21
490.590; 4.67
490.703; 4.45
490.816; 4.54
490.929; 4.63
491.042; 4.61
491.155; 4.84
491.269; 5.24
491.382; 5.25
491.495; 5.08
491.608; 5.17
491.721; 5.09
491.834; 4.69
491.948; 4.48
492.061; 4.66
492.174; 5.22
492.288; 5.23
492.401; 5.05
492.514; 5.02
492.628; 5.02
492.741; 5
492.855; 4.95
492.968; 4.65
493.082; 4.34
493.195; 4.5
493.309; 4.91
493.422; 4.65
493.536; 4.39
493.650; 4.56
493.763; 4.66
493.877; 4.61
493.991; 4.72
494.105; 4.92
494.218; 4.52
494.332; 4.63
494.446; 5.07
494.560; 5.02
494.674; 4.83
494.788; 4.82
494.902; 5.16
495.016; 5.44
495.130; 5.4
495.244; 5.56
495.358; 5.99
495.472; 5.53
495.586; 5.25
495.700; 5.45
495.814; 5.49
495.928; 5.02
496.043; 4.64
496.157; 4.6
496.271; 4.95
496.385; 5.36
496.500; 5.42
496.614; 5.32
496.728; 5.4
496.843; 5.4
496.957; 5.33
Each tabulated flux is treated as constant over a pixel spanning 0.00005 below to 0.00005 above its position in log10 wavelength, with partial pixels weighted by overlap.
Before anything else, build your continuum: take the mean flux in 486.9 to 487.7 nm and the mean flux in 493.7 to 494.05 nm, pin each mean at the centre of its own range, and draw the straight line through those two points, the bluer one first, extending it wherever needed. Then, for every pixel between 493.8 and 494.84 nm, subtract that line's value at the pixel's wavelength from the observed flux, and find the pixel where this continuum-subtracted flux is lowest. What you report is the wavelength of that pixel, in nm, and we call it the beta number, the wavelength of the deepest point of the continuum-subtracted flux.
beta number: 494.218 nm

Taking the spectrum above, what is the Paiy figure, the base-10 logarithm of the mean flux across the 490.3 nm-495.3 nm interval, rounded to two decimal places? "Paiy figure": 0.69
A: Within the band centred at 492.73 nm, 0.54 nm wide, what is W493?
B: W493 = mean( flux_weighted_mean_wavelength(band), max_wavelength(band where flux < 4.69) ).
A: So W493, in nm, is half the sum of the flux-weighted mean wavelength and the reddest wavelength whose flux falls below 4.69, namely 492.85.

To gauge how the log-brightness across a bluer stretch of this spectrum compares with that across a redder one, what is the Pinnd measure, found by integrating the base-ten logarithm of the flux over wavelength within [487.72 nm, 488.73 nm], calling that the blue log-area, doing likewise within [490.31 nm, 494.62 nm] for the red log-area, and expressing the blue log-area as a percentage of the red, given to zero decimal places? 22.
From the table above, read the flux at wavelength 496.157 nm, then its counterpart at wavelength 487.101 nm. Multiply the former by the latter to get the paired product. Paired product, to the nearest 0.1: 21.2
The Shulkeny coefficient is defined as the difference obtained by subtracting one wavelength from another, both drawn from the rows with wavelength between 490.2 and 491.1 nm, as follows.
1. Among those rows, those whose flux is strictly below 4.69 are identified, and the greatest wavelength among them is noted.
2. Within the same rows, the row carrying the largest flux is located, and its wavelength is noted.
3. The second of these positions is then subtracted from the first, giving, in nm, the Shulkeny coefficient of 0.68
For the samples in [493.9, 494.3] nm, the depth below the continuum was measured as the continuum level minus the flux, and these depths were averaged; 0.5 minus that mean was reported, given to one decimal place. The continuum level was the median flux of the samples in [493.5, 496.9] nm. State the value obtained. 0.2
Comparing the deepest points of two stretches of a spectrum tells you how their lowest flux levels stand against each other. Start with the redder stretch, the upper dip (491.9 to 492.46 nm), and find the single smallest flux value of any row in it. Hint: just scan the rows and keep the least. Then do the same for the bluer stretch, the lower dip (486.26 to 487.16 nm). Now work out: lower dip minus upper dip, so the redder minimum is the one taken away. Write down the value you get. -0.15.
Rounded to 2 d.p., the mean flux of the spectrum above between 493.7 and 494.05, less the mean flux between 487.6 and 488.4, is 0.29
